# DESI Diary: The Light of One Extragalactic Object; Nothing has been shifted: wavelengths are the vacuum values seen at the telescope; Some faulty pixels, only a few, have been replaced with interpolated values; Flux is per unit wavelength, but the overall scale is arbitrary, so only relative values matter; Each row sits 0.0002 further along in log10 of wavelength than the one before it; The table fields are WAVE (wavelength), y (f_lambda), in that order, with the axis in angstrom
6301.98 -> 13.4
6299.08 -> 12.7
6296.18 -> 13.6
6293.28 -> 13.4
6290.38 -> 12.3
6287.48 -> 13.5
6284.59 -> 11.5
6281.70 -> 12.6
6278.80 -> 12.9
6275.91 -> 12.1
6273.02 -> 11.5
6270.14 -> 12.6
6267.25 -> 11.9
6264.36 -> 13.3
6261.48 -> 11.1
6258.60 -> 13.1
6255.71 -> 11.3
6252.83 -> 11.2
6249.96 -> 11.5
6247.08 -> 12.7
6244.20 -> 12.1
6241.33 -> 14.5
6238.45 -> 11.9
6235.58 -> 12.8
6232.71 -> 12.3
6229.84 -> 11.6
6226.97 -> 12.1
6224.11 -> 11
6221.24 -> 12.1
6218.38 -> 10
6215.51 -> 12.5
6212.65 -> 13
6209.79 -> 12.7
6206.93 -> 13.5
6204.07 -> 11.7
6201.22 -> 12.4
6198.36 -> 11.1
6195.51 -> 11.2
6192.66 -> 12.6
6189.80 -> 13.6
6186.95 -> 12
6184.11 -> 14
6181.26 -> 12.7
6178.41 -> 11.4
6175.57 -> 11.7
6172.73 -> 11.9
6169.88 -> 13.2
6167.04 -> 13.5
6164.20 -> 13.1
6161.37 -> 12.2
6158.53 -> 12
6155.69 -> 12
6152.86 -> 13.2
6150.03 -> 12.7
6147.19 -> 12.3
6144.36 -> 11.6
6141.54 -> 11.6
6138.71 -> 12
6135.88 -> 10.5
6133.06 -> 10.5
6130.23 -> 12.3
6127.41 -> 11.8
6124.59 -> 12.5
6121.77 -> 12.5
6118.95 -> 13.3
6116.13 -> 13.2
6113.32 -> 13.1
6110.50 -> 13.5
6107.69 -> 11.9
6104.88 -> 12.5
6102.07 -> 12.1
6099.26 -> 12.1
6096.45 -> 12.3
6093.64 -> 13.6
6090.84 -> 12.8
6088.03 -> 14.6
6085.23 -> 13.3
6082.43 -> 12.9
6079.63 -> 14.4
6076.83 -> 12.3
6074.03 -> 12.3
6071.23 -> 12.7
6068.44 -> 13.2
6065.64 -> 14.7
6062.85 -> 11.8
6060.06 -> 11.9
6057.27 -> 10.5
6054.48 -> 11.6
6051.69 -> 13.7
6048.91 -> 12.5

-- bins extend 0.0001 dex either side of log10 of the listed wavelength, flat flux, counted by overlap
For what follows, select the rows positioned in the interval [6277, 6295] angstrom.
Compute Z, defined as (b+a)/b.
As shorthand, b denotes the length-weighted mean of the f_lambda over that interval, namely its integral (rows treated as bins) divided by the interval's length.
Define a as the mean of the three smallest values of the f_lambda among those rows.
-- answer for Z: 1.96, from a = 12.1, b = 12.70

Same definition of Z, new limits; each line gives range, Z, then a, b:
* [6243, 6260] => 1.95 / 11.3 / 11.98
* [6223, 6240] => 1.96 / 11.5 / 11.99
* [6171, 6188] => 1.95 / 11.7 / 12.31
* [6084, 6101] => 1.95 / 12.4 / 13.09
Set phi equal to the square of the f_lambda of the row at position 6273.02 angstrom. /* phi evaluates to 132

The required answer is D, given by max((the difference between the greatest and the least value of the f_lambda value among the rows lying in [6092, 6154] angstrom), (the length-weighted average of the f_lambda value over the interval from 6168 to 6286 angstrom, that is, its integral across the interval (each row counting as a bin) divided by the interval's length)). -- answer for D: 12.2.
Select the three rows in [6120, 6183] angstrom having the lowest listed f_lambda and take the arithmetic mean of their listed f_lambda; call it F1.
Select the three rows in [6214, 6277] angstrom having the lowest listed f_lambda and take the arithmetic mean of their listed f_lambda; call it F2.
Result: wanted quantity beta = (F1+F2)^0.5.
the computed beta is 4.64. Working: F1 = 10.8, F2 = 10.7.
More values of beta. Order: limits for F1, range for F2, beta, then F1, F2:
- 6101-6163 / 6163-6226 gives 4.64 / 10.9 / 10.7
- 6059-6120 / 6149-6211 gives 4.81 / 11.9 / 11.2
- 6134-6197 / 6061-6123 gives 4.79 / 11.0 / 11.9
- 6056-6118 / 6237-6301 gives 4.75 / 11.4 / 11.2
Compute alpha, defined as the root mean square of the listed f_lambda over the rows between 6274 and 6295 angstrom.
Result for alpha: 12.6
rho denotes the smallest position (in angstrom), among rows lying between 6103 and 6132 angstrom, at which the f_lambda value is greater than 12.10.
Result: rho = 6104.88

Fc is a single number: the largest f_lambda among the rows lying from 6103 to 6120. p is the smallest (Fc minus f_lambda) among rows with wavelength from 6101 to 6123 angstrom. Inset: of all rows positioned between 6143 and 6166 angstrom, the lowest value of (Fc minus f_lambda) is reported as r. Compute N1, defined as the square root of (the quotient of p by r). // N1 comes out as 0.00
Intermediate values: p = 0.00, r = 0.30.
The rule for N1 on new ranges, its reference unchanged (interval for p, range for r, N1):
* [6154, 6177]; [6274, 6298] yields 0.00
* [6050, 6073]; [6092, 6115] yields 3.46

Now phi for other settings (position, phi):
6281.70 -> 159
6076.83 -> 151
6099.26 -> 146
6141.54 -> 135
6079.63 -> 207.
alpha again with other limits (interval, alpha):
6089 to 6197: 12.4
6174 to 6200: 12.3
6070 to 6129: 12.9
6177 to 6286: 12.2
